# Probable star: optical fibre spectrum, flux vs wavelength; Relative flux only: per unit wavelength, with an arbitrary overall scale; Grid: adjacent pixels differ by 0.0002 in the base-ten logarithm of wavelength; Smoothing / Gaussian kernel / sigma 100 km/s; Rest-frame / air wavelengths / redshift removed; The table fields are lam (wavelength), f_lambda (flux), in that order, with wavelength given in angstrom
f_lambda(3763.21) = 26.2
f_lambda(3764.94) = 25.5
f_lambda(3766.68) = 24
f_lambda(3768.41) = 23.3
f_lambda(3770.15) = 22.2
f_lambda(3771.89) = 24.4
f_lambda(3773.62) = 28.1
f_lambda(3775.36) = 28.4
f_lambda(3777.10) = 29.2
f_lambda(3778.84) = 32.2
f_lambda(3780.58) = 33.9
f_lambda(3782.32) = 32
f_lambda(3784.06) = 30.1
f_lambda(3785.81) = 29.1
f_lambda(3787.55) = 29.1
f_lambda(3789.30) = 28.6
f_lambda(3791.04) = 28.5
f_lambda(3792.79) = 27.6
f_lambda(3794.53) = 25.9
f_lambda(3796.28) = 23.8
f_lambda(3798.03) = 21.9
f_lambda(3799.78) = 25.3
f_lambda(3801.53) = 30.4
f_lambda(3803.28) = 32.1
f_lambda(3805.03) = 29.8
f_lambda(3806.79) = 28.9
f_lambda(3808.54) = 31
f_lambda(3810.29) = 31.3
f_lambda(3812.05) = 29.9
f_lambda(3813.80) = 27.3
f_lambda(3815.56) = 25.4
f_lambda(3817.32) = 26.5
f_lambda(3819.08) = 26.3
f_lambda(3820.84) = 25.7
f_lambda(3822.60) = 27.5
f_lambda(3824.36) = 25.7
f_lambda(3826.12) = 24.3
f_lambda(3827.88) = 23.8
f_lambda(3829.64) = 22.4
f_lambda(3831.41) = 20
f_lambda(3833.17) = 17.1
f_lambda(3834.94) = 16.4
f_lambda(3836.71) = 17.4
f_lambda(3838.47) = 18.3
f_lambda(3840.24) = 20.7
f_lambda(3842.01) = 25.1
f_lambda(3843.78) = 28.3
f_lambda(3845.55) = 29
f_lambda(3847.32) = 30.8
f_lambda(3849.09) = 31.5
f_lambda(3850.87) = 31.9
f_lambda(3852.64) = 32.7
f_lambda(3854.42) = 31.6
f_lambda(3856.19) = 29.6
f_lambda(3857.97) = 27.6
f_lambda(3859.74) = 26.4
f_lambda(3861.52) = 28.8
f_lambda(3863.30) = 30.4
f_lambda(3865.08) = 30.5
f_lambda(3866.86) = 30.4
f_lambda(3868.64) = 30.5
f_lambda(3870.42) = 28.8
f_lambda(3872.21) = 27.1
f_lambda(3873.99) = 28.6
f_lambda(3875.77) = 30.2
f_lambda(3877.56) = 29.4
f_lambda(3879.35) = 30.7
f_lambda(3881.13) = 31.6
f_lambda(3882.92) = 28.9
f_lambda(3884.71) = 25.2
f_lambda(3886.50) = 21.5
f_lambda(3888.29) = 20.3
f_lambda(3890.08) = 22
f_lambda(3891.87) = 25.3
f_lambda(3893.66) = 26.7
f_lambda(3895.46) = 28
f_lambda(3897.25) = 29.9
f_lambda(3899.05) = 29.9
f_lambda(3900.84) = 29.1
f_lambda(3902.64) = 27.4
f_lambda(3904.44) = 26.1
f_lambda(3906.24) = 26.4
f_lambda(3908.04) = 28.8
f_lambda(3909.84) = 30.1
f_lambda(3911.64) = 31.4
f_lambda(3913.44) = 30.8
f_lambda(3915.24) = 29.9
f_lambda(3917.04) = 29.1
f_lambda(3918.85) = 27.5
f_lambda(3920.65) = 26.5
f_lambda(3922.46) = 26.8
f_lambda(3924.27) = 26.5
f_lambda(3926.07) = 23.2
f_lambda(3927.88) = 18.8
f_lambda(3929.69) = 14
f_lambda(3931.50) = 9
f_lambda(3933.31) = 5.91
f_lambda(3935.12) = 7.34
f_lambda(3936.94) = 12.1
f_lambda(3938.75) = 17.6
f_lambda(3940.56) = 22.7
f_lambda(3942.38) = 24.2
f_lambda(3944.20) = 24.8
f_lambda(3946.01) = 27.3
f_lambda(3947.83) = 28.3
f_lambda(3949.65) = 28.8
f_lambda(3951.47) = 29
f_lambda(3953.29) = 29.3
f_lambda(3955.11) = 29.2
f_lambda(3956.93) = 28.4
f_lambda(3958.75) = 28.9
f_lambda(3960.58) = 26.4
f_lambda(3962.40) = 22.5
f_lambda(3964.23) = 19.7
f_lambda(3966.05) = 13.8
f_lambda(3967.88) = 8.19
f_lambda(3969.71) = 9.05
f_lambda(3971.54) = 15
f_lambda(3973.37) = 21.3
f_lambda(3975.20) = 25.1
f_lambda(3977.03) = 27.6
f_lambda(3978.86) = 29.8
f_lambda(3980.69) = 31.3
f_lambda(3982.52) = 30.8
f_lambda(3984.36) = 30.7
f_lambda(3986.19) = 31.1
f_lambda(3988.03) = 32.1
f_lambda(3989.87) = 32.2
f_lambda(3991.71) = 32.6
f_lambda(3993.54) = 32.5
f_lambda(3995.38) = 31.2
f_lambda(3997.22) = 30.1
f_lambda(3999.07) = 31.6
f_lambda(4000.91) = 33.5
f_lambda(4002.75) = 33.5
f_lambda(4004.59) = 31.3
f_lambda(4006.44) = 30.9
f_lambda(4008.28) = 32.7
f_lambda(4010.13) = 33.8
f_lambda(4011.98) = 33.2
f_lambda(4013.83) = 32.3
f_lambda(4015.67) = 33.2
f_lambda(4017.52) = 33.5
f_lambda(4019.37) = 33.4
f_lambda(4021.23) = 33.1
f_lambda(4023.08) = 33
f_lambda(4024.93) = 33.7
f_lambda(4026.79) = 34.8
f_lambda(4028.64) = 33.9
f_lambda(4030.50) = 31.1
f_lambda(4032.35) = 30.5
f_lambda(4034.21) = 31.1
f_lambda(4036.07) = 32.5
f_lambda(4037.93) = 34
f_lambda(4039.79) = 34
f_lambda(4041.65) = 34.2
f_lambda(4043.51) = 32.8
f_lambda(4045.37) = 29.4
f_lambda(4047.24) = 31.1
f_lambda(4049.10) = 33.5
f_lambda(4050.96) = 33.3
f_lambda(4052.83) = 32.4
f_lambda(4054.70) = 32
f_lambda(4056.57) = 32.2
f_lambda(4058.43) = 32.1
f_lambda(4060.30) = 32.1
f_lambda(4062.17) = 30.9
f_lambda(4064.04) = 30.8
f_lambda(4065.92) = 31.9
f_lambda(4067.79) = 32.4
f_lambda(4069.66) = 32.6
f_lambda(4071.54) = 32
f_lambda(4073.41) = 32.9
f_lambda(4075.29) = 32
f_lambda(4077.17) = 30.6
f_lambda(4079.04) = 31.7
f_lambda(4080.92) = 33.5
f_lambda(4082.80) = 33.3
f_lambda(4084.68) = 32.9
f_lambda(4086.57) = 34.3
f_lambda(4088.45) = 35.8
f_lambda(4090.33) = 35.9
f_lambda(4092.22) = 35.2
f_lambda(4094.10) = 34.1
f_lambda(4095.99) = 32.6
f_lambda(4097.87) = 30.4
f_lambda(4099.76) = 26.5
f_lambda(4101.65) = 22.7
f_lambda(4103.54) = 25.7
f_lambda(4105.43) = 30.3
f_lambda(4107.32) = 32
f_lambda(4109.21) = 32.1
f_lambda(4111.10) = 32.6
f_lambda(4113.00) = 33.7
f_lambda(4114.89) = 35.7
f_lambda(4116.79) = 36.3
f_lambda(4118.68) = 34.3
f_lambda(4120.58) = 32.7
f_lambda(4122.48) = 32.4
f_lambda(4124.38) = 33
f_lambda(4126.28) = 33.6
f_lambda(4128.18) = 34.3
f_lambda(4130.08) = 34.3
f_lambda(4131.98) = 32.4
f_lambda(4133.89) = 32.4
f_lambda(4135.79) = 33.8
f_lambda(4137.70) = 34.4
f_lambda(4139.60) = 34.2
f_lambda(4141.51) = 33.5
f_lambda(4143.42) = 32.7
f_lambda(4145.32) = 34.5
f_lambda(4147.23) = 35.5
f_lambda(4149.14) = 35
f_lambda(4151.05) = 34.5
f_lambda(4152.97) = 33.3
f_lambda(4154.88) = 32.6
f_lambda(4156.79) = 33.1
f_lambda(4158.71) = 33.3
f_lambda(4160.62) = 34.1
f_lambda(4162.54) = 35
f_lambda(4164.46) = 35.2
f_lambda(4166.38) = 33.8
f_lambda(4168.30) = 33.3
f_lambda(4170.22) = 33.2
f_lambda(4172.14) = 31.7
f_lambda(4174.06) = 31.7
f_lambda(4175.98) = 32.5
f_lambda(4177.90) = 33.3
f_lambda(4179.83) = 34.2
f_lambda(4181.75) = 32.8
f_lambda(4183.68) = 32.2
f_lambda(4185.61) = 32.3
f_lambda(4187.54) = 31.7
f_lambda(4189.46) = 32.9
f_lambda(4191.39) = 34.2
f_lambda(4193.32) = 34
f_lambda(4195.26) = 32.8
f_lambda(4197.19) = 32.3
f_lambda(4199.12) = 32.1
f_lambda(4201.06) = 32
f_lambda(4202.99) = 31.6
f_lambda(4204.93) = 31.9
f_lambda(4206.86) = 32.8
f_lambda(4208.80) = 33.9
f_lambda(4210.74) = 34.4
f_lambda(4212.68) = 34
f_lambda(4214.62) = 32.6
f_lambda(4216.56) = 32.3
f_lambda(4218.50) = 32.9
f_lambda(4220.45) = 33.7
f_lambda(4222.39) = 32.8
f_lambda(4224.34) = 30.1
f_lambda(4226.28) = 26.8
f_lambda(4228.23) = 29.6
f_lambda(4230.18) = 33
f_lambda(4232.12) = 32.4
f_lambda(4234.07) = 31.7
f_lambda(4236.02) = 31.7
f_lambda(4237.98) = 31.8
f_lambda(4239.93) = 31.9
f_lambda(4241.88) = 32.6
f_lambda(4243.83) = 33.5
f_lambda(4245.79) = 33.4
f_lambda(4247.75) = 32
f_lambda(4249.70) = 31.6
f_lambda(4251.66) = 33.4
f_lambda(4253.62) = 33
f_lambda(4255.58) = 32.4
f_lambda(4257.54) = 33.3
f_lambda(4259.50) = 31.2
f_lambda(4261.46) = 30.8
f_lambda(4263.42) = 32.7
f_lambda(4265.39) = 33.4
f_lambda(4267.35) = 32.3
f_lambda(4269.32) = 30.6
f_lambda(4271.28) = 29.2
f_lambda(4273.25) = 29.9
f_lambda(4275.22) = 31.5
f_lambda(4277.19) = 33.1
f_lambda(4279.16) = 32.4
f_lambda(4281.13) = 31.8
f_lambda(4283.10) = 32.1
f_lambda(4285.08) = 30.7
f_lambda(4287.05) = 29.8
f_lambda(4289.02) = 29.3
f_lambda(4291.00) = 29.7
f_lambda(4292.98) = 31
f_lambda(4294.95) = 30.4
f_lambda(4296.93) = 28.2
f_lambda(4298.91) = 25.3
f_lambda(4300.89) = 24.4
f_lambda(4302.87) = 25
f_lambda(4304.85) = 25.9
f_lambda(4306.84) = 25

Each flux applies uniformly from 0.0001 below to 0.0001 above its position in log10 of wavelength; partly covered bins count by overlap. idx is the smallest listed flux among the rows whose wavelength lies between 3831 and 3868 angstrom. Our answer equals 16.4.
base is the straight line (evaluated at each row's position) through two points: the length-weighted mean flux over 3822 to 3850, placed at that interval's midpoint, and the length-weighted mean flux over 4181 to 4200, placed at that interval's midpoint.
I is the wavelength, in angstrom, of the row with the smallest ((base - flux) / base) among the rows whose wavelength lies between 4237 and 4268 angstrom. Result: 4243.83 angstrom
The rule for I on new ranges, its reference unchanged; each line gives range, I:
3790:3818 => 3803.28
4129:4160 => 4147.23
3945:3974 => 3953.29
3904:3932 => 3911.64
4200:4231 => 4210.74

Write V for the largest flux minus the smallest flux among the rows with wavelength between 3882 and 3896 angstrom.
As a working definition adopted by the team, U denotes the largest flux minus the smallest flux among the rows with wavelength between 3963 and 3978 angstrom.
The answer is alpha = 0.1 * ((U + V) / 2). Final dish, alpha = 1.40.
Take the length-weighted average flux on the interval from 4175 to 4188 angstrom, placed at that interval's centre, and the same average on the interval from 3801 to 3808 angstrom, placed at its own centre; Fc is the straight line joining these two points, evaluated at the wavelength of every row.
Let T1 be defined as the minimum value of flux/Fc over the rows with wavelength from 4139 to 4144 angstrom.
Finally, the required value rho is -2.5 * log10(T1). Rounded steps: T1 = 1.0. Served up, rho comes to -0.01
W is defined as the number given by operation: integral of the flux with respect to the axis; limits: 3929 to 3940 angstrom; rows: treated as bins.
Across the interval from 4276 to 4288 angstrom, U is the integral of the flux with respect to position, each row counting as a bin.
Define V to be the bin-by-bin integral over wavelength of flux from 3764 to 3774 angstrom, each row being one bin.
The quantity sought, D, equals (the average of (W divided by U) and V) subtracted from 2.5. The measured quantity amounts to -120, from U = 380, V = 244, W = 124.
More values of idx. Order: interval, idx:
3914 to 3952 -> 5.91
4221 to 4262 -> 26.8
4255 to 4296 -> 29.2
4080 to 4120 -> 22.7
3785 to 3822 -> 21.9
